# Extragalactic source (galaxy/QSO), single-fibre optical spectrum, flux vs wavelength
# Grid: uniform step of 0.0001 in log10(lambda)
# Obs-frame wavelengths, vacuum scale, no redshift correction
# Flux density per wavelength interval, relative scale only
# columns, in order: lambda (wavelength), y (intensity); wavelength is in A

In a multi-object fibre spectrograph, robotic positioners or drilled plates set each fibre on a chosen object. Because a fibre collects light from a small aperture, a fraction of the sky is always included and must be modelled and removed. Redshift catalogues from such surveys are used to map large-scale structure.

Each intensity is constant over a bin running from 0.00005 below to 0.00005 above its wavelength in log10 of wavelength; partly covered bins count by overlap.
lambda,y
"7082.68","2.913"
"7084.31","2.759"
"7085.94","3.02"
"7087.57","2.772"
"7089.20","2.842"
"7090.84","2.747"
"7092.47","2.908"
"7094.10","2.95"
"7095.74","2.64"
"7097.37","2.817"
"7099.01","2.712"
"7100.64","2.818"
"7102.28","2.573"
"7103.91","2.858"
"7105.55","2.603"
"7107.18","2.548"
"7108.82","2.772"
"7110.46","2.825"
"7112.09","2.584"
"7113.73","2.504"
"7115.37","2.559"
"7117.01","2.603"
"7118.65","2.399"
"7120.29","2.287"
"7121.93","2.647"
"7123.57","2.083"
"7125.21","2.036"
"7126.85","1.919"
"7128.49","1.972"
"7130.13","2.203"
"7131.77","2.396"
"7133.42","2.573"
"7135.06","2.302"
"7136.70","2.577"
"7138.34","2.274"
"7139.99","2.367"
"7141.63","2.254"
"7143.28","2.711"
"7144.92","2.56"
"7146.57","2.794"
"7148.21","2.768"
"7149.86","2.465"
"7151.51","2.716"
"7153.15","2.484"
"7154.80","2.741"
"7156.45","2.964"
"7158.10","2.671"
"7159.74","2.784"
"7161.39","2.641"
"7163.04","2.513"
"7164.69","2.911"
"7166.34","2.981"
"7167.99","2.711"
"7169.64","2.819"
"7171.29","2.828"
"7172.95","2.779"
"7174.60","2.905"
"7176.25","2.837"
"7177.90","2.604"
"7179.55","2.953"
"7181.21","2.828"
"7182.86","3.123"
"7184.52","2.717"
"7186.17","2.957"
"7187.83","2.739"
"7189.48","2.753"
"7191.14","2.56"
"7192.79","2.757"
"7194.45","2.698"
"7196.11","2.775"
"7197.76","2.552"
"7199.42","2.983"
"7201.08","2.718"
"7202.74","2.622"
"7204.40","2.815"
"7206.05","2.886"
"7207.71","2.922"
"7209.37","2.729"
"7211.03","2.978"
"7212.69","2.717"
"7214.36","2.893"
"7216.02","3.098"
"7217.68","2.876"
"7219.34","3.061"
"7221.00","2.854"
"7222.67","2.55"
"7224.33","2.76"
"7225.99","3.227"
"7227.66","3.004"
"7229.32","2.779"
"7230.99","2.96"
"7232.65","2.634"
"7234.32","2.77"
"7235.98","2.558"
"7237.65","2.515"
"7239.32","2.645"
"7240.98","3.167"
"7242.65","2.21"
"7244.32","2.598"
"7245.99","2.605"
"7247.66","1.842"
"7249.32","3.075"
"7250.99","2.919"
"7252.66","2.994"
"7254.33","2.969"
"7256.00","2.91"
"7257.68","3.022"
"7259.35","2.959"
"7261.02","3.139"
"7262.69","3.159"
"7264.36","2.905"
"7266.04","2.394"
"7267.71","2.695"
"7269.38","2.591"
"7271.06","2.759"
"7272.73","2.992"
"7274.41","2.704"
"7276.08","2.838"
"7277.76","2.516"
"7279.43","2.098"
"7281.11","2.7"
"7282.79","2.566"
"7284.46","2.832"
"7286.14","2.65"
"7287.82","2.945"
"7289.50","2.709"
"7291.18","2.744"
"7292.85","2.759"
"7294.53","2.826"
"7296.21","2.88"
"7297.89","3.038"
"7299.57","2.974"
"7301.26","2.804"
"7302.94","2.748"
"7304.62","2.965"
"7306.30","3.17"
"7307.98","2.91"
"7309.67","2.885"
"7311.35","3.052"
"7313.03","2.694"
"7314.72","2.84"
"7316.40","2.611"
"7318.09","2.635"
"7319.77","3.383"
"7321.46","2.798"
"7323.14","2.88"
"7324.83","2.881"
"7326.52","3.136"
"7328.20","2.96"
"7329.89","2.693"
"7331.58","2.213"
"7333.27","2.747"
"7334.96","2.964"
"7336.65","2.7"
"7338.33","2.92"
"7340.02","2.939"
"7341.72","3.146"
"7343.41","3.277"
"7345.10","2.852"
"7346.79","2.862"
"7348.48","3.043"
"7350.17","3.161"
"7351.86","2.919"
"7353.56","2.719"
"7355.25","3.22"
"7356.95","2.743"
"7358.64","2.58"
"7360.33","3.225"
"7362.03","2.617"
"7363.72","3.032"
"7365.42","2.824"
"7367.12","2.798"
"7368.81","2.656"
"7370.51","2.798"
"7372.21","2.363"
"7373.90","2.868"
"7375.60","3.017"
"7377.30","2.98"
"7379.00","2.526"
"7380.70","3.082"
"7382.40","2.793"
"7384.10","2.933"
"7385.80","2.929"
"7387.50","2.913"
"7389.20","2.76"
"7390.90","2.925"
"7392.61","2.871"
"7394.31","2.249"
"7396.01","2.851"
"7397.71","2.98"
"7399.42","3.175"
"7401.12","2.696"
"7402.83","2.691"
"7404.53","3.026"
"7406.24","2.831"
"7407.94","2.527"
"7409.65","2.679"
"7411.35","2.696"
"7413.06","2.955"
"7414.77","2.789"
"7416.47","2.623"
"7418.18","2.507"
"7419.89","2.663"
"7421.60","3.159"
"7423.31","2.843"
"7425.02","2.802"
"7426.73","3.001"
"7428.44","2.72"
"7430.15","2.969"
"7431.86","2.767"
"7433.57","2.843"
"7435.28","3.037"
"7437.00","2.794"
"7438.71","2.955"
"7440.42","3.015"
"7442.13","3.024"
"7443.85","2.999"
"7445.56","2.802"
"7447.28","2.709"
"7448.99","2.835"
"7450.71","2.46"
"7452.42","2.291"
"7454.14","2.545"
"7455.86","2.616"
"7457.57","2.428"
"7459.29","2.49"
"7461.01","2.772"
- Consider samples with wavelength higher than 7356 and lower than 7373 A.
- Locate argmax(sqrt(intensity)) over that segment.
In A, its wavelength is 7360.33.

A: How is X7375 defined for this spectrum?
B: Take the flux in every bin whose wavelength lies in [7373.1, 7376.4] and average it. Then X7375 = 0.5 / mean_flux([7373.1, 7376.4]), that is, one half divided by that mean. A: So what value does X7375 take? 0.170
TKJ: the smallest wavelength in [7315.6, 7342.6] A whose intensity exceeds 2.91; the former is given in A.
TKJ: 7319.77 A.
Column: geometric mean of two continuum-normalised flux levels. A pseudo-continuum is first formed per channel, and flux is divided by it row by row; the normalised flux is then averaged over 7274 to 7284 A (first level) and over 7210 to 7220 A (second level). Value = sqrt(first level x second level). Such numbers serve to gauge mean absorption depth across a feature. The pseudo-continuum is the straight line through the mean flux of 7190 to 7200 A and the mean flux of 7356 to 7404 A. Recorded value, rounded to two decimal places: 1.00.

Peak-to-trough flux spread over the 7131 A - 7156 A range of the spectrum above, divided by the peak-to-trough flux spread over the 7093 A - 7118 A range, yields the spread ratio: 1.21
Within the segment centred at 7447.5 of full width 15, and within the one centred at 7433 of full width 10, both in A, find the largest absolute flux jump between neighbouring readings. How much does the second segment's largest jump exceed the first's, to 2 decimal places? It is -0.13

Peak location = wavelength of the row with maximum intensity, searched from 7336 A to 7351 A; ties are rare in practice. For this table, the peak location 7343.41 A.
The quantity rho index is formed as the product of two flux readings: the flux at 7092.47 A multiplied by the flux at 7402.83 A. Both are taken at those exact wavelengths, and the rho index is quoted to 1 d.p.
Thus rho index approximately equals 7.8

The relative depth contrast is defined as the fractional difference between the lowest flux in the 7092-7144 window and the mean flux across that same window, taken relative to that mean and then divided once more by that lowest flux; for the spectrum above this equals -0.12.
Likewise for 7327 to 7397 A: -0.10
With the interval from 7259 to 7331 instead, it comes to -0.12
